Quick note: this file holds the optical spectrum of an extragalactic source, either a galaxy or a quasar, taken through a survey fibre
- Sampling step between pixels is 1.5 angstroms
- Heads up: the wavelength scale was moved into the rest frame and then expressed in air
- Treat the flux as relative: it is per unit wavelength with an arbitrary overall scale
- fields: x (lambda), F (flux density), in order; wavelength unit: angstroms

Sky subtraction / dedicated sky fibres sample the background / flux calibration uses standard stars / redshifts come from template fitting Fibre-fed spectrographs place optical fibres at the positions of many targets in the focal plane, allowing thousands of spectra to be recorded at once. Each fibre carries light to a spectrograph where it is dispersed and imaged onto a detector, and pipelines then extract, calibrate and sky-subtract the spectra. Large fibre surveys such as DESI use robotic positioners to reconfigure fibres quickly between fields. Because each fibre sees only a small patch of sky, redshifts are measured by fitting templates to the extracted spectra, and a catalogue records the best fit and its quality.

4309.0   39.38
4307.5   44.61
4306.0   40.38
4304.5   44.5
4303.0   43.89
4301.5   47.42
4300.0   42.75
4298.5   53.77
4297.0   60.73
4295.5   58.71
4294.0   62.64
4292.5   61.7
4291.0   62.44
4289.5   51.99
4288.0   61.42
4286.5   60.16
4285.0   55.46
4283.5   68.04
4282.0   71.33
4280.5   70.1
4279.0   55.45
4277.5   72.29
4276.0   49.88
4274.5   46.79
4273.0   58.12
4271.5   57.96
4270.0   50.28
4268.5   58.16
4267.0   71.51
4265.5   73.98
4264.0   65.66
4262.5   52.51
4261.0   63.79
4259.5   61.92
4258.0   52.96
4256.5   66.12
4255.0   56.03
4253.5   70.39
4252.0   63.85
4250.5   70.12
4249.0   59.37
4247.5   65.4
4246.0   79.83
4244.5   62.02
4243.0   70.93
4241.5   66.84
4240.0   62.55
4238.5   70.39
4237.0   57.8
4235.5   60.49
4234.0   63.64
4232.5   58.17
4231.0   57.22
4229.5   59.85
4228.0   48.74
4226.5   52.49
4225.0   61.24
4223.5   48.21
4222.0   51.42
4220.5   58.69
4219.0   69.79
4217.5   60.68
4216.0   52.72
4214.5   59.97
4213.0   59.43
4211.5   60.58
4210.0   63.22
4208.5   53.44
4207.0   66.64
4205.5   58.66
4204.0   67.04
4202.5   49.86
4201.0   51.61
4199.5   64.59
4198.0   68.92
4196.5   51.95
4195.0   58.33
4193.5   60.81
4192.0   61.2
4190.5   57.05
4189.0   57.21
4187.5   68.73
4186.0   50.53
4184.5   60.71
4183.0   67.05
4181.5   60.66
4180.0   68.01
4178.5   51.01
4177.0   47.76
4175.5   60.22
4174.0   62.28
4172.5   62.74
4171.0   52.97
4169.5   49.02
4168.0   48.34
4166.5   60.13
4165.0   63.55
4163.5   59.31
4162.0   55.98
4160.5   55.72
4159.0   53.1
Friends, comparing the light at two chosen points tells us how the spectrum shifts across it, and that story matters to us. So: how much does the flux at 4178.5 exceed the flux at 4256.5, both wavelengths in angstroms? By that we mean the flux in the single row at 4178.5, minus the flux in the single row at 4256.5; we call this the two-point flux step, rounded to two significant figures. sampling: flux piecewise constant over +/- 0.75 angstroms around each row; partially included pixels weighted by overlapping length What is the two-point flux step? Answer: -15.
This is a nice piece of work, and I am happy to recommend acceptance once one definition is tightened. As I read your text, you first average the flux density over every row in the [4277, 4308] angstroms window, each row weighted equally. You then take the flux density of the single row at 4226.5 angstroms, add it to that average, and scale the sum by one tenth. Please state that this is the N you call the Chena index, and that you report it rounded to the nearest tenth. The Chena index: 10.9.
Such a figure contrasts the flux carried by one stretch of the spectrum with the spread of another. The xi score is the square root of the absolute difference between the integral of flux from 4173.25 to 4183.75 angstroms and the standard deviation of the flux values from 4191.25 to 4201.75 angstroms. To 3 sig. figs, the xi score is 24.9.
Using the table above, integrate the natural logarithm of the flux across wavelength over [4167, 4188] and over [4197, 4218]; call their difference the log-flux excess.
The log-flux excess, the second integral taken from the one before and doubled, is -1.5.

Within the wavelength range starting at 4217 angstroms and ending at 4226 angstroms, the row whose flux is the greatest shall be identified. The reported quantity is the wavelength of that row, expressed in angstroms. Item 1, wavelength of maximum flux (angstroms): 4219.0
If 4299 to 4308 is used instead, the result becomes 4301.5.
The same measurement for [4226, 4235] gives 4234.0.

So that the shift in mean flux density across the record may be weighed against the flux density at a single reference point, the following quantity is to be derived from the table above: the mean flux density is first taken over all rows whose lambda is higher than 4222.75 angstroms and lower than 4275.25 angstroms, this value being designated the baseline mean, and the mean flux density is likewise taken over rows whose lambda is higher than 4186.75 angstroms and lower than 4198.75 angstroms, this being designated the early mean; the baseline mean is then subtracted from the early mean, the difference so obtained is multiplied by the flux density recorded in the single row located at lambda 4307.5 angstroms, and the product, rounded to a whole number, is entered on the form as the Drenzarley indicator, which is -34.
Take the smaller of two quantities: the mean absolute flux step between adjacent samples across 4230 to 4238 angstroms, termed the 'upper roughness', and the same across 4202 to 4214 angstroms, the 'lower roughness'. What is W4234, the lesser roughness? 3.1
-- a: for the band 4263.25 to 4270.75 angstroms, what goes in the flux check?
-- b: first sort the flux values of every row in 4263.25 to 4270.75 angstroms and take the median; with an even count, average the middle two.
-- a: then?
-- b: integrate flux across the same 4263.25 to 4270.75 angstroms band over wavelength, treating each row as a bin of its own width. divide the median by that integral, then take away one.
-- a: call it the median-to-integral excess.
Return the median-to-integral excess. -0.863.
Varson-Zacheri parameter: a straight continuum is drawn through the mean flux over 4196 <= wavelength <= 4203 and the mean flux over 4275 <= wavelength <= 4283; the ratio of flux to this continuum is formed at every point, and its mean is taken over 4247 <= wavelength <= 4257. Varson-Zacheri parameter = 1.05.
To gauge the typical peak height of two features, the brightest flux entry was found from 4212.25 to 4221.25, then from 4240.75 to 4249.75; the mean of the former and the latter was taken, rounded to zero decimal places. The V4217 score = 75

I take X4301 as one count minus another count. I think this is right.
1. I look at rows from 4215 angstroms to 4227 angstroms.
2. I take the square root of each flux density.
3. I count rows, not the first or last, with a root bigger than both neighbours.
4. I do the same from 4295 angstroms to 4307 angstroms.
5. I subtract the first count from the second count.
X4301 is 1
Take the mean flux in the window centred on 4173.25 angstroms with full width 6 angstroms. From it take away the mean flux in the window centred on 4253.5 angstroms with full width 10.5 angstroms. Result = -3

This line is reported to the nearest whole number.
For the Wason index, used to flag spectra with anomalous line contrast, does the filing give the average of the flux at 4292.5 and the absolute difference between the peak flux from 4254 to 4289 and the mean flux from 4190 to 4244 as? 38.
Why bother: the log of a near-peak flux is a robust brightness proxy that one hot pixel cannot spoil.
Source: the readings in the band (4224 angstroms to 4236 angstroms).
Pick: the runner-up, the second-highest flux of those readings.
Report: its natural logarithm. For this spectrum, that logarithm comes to 4.115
